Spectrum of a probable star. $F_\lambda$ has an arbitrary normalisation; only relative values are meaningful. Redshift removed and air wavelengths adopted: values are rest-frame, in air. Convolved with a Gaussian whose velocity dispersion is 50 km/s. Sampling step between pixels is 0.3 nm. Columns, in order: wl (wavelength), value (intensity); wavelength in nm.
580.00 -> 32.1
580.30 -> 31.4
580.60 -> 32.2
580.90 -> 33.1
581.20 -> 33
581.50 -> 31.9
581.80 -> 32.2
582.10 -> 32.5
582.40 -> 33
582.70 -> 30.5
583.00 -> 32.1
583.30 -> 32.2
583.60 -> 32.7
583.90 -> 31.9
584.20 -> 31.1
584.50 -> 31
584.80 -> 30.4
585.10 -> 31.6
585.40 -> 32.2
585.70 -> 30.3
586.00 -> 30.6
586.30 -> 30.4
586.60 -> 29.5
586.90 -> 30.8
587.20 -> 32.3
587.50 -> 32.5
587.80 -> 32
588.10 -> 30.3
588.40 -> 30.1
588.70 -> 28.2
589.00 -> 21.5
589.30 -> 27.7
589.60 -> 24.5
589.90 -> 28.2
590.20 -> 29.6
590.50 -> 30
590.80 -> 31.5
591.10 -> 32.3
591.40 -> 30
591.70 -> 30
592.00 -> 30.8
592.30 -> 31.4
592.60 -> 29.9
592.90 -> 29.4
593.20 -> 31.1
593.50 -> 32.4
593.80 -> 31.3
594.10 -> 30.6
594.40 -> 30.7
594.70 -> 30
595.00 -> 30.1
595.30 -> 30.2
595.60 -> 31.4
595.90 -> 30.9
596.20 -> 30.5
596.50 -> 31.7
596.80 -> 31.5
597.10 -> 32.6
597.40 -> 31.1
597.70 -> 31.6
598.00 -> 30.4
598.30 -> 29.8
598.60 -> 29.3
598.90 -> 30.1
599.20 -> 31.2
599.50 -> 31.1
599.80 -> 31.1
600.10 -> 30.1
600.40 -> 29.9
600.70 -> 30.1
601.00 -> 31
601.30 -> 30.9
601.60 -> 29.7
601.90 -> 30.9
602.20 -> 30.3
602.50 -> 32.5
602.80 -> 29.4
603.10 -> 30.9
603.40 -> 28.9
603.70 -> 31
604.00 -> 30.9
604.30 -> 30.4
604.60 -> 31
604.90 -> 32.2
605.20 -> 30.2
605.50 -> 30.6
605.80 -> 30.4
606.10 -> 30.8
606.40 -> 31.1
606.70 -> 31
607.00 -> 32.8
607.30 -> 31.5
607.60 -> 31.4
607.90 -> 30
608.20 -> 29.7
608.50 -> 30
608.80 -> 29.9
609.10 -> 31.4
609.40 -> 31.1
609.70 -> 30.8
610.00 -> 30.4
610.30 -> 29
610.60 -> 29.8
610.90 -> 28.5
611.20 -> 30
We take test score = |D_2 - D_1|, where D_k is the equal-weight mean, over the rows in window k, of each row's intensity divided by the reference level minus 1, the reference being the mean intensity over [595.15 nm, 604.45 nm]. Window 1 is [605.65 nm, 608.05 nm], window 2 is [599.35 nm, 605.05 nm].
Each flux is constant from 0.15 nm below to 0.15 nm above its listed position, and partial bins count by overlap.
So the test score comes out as 0.016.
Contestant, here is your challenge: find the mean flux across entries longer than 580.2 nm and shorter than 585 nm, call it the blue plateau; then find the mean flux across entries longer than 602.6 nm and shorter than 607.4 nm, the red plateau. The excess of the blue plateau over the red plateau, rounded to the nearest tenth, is 1.1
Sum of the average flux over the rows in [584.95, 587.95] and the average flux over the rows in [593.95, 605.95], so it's 61.9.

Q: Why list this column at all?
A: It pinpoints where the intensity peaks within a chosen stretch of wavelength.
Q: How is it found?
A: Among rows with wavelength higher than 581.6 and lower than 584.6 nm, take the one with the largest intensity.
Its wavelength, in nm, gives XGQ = 582.40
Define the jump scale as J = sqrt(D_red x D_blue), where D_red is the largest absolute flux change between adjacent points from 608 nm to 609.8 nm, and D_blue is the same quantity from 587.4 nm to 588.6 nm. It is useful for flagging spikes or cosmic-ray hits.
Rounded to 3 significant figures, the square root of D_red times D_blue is 1.60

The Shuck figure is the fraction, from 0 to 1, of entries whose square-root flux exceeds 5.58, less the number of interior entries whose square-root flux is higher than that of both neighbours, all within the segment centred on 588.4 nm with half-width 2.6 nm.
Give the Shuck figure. -1.8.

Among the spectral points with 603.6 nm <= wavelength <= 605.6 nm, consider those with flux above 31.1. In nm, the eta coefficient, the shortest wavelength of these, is 604.90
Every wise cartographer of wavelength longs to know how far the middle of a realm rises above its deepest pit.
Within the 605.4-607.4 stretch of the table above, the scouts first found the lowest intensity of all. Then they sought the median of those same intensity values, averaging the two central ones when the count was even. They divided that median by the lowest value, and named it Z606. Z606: 1.02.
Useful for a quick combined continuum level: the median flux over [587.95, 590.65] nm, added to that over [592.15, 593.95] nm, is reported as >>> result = 59.4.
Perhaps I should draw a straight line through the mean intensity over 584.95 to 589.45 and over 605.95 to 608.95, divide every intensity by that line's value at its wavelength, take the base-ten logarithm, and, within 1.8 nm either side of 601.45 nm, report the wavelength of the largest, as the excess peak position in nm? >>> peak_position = 602.50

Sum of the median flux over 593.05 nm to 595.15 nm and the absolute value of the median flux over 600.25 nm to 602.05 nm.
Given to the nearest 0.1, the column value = 61.2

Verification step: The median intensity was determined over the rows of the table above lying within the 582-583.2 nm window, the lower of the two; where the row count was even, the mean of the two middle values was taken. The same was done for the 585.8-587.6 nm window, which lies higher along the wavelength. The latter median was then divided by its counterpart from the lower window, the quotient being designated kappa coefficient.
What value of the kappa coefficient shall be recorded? 0.95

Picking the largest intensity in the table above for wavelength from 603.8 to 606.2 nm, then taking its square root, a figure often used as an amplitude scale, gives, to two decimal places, 5.67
